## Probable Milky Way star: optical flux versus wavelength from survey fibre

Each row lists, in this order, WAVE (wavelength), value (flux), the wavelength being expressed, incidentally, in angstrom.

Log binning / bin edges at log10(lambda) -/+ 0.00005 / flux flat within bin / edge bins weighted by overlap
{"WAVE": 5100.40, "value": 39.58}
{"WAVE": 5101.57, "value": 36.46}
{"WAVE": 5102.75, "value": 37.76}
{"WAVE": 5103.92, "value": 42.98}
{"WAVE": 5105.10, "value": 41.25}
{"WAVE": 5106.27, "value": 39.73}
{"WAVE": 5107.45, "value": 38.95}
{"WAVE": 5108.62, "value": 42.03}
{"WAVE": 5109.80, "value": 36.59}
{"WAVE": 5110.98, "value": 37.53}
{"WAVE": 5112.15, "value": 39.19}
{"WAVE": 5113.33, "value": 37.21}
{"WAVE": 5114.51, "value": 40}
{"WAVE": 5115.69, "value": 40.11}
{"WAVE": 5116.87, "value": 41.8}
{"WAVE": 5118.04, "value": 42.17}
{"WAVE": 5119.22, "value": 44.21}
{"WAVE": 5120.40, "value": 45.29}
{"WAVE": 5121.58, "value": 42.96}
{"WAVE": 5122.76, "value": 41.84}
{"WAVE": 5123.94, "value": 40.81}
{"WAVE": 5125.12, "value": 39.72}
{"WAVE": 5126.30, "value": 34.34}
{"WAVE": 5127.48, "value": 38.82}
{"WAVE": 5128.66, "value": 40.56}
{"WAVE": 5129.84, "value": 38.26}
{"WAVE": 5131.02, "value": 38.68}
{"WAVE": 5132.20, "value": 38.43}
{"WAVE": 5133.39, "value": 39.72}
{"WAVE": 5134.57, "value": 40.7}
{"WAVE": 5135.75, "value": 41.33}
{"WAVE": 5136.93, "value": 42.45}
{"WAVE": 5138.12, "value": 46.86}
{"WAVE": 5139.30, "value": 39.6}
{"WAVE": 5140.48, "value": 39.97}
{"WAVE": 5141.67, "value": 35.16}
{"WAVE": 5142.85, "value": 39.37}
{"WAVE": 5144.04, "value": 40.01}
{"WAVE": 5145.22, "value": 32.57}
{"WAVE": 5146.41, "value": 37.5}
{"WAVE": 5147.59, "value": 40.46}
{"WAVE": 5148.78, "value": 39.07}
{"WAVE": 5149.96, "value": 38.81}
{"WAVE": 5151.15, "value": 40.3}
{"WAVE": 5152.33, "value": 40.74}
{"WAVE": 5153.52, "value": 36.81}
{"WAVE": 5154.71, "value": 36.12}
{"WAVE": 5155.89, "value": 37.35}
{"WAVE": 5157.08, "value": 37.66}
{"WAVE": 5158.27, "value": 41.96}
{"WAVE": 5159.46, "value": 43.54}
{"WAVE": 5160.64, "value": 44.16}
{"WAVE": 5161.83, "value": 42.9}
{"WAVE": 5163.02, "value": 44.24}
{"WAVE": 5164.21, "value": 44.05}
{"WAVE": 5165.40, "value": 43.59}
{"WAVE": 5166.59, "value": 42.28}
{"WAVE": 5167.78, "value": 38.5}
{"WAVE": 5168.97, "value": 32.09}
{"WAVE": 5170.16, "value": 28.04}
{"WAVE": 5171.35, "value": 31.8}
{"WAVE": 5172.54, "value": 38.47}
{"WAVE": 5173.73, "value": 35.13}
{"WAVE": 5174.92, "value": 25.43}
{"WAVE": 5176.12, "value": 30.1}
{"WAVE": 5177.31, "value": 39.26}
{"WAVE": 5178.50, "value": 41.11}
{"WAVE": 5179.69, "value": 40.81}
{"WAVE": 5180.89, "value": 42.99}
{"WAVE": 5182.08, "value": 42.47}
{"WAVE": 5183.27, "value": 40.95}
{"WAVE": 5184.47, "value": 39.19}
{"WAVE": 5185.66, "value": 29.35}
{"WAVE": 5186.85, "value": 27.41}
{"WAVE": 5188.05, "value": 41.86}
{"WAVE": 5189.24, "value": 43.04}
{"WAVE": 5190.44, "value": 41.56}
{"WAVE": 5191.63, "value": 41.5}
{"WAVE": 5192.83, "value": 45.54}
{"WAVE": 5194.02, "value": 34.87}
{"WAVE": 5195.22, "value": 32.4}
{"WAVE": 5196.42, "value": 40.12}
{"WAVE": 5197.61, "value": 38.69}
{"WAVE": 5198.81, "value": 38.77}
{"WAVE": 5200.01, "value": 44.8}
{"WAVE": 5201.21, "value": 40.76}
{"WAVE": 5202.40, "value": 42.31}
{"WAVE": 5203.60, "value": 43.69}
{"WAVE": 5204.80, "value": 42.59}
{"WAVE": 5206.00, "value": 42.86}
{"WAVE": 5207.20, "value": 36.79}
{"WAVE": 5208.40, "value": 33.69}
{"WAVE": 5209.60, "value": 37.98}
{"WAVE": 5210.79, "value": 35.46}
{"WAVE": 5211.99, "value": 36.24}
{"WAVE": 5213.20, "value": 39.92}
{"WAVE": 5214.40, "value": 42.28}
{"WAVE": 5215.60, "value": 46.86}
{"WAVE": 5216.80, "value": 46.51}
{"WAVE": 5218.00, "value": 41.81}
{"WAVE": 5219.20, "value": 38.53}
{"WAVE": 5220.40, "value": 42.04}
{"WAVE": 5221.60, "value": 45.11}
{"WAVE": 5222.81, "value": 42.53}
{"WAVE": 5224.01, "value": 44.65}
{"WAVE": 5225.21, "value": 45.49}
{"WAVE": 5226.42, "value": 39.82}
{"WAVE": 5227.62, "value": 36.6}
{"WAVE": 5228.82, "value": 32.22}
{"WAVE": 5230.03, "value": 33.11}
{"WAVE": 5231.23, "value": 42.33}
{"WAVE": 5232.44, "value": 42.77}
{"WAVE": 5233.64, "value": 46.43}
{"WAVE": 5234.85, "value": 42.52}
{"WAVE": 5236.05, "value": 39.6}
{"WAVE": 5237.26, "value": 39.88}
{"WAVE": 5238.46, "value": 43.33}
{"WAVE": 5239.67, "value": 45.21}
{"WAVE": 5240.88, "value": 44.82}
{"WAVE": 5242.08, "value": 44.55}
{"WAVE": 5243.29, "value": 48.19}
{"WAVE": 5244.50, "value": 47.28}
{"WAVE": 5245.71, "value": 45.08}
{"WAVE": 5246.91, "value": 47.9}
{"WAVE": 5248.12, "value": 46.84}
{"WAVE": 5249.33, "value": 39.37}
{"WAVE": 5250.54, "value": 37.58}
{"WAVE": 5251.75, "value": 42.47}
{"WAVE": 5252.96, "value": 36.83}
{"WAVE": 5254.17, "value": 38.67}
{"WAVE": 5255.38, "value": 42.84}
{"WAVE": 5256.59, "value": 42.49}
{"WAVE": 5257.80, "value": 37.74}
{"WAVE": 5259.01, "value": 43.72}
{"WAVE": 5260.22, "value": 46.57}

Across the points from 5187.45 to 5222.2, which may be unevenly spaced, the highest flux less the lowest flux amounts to 14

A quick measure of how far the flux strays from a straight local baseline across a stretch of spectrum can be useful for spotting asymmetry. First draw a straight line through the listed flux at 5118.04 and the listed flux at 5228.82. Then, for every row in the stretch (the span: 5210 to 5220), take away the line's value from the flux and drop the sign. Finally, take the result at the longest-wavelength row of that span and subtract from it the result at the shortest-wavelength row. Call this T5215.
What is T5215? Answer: 4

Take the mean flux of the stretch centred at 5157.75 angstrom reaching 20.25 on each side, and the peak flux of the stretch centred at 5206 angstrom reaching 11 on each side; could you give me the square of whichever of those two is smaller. 1471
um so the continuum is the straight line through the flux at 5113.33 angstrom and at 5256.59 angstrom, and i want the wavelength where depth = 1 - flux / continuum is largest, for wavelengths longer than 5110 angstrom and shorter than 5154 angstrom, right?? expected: 5145.22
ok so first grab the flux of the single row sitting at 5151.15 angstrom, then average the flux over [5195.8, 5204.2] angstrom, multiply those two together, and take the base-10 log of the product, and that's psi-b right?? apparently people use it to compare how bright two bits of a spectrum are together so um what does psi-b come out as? 3.22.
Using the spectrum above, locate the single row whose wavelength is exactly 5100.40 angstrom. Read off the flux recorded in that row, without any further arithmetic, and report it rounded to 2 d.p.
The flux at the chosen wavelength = 39.58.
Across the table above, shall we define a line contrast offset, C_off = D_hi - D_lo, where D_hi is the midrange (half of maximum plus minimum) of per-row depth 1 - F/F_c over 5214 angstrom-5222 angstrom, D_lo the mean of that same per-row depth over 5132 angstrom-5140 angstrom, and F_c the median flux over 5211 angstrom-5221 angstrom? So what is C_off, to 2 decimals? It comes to -0.03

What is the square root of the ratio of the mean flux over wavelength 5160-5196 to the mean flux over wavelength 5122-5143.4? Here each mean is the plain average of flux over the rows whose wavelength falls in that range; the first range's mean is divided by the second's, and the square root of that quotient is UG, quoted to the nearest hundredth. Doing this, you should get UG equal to 0.98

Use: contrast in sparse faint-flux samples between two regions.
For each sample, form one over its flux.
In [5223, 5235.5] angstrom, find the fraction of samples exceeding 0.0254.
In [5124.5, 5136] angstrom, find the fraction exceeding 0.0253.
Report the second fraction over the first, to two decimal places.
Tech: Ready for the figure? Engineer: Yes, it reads 1.67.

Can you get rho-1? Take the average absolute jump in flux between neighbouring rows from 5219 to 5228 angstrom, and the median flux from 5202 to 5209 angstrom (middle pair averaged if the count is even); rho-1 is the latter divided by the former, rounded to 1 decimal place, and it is 14.1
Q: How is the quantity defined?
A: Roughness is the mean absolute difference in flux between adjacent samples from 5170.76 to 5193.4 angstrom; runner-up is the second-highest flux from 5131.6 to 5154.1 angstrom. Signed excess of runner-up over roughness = 38.3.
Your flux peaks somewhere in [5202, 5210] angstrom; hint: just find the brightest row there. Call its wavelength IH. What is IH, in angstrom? 5203.60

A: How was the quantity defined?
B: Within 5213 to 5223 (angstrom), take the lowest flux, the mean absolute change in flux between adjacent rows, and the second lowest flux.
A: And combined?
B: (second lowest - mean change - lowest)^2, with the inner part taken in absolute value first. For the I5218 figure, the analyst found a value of 2.8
